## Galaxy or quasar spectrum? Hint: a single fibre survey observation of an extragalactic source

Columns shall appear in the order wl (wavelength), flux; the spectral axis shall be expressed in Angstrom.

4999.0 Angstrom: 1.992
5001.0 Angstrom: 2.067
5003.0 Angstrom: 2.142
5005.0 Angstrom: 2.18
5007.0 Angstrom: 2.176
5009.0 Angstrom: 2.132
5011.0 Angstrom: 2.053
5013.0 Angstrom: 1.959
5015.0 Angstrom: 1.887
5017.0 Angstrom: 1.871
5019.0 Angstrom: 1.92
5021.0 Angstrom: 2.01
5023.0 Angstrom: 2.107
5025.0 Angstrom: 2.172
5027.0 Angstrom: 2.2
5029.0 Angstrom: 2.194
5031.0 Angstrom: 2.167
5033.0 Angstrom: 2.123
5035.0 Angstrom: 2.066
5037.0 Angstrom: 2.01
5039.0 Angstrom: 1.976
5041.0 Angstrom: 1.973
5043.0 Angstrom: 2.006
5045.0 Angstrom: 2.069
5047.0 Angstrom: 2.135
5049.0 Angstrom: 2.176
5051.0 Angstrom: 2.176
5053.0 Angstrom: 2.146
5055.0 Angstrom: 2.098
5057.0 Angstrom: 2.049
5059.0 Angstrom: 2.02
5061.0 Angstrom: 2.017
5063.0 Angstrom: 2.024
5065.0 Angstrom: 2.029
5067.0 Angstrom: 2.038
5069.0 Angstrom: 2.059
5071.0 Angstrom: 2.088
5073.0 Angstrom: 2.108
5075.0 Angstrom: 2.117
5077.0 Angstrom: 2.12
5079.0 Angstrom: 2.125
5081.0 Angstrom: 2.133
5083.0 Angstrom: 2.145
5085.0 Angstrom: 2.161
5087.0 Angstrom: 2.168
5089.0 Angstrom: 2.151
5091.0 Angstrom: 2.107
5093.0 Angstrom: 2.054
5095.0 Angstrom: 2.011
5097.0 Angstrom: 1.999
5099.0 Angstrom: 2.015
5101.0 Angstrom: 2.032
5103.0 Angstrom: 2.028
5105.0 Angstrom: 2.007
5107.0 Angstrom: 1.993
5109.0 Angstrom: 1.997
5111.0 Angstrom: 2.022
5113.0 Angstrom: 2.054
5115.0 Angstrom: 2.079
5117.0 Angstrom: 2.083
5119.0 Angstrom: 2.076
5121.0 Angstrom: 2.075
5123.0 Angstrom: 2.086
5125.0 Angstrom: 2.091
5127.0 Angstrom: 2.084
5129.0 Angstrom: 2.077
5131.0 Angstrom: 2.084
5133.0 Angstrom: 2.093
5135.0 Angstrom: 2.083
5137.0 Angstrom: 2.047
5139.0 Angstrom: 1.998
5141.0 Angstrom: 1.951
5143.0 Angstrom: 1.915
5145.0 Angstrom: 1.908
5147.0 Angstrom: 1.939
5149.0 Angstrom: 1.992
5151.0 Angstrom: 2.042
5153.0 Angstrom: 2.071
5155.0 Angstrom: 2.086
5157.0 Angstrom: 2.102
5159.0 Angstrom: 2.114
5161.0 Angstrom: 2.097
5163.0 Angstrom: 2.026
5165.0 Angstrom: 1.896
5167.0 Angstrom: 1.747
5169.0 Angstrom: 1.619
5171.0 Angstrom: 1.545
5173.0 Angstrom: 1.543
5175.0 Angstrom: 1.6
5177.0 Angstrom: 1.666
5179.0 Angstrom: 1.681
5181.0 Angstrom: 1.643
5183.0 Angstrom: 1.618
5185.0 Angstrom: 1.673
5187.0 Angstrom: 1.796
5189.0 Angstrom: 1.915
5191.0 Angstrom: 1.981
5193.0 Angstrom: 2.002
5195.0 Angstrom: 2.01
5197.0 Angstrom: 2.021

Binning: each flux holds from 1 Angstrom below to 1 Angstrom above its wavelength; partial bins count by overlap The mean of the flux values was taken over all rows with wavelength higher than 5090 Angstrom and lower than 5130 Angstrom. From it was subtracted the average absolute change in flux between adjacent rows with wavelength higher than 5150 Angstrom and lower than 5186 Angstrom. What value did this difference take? 2.00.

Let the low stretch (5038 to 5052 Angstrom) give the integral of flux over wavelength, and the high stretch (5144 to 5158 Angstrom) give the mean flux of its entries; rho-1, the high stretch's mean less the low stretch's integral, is -27.0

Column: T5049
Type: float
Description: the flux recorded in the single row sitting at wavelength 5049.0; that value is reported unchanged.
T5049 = 2.176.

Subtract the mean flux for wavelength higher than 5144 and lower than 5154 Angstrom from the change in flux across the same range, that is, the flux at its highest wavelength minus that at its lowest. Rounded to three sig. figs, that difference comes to -1.83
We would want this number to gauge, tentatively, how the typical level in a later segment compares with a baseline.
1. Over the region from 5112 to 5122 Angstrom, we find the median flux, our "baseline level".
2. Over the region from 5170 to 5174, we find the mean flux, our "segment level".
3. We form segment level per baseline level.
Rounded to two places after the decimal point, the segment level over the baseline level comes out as 0.74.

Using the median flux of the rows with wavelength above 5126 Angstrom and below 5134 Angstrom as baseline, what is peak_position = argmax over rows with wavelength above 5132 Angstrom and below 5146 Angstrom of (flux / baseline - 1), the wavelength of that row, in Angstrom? 5133.0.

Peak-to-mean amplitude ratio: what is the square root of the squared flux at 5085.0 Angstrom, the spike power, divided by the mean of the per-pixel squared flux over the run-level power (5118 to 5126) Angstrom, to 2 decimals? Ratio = 1.04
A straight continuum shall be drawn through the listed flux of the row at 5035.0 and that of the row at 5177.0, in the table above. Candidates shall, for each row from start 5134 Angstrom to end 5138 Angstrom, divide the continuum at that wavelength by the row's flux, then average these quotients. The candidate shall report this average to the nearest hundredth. 0.86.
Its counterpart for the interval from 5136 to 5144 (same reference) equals 0.90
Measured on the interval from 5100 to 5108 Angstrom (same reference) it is 0.93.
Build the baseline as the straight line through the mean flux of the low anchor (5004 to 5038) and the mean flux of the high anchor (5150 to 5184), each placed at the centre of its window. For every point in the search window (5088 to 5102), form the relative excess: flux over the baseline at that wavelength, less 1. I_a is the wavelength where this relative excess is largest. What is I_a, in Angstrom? 5089.0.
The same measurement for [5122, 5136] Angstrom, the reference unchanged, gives 5133.0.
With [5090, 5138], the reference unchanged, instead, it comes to 5133.0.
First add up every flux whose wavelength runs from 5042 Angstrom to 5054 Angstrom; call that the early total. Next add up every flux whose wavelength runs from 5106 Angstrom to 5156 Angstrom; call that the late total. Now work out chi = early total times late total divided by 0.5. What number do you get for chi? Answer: 1294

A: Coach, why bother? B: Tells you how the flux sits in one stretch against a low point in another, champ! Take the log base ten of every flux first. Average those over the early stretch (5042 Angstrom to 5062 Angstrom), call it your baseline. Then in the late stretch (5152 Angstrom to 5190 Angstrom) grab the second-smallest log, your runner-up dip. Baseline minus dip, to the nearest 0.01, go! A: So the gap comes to 0.13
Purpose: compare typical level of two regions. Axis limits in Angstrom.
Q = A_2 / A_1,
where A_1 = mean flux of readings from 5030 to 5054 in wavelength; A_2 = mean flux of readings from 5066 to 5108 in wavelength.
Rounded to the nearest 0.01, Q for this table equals 1.00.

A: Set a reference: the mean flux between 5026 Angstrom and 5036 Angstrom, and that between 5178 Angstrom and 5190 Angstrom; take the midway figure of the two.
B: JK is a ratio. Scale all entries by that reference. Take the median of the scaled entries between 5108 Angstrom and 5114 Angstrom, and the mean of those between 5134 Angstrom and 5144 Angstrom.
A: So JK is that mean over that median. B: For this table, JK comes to 0.99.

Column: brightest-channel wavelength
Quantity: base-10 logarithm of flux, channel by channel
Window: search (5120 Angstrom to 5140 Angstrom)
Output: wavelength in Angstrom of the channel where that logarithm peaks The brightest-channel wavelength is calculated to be 5133.0 Angstrom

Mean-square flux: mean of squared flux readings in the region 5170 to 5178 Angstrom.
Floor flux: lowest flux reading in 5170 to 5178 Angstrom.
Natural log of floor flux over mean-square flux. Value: -0.49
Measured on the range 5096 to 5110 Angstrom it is -0.71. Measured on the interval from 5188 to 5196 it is -0.71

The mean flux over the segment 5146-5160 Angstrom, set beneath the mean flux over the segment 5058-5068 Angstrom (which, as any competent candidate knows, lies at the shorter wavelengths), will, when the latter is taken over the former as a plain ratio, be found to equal 0.99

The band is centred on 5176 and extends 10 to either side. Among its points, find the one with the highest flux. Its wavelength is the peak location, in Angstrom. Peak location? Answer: 5167.0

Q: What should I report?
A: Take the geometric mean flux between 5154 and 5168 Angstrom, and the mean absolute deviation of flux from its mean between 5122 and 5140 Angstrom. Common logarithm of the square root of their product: -0.68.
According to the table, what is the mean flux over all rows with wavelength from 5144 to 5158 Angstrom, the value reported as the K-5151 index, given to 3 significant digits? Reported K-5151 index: 2.02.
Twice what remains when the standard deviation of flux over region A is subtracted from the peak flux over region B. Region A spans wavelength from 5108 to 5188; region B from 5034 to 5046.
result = 3.76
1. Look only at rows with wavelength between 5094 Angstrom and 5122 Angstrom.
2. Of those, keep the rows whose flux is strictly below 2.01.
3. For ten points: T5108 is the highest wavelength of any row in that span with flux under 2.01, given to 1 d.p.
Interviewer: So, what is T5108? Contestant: 5109.0 Angstrom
